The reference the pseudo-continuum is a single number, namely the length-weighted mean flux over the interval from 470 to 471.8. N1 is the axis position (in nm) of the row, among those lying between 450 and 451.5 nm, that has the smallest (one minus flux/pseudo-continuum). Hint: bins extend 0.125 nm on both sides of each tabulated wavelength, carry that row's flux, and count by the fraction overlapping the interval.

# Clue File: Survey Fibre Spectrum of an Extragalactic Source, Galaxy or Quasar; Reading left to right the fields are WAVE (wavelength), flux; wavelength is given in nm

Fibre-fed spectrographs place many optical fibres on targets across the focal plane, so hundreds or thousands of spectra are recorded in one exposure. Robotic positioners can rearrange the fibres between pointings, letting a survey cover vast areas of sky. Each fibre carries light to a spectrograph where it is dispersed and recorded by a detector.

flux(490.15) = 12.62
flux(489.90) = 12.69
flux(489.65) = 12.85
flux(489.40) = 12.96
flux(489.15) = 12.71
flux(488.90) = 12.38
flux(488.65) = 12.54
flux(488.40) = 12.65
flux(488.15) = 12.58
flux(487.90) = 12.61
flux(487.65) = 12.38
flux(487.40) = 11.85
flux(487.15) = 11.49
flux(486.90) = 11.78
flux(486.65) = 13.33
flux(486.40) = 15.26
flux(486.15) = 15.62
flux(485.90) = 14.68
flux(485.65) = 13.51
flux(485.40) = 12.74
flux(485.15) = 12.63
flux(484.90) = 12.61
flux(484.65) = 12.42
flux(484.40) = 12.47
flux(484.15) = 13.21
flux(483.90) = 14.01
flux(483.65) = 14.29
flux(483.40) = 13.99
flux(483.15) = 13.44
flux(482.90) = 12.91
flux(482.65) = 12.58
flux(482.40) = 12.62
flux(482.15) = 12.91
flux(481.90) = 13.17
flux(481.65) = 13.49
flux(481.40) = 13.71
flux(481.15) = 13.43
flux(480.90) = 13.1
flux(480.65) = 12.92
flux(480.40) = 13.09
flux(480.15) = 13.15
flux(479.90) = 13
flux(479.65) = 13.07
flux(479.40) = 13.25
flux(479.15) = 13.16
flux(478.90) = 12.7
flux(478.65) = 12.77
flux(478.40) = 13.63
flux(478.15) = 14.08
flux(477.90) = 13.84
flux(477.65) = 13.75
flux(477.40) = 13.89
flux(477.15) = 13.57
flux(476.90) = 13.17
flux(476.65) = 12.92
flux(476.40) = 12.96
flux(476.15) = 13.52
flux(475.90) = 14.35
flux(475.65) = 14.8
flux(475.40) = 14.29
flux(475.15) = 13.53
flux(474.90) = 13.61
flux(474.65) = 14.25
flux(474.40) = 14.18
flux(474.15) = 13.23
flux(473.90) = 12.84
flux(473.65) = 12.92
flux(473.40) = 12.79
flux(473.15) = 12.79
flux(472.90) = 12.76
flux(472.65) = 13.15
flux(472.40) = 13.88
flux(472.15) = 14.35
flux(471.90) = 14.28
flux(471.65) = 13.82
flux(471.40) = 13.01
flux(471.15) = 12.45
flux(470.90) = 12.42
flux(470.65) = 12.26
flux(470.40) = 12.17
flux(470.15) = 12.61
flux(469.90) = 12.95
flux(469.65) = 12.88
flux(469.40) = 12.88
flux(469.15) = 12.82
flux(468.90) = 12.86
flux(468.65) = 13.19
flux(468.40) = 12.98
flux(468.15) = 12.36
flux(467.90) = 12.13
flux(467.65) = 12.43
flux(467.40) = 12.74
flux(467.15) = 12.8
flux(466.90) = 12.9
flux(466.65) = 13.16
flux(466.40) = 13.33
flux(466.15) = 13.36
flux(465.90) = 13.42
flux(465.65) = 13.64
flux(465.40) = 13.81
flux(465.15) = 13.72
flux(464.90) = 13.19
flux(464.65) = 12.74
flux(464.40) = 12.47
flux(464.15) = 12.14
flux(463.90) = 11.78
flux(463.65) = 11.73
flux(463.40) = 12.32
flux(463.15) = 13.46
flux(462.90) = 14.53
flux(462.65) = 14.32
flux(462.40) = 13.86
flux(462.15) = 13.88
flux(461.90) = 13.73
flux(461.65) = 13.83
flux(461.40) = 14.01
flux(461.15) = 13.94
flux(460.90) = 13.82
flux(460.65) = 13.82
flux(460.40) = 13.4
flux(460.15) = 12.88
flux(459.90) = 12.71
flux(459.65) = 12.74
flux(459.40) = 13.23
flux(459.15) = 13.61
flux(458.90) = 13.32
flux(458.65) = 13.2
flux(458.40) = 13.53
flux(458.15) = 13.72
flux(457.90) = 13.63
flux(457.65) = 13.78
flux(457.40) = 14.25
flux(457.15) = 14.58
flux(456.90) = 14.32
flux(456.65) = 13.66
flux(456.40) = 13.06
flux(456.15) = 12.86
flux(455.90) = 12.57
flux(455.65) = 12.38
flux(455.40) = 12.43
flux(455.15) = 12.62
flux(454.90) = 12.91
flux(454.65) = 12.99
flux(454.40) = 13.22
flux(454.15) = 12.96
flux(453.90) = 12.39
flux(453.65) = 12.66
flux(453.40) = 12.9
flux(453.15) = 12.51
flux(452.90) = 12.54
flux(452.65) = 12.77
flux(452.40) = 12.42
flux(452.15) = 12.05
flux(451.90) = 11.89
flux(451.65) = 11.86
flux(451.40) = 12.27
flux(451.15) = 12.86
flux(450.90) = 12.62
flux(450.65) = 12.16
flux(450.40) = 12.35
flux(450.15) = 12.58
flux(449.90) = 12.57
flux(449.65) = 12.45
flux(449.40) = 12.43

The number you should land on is 451.15 nm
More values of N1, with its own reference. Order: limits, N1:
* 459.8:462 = 461.40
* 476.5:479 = 478.15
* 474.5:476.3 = 475.65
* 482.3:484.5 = 483.65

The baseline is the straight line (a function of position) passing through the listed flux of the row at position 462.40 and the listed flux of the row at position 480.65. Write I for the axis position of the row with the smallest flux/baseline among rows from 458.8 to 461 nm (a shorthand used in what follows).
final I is 459.90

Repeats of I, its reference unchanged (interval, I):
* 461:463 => 461.90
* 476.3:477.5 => 476.65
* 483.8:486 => 484.65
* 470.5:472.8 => 470.65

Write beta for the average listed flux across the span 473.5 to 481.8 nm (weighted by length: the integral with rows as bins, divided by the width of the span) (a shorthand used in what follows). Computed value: 13.5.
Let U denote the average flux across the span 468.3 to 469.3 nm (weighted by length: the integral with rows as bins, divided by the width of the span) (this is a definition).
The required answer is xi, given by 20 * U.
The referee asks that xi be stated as 259.2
